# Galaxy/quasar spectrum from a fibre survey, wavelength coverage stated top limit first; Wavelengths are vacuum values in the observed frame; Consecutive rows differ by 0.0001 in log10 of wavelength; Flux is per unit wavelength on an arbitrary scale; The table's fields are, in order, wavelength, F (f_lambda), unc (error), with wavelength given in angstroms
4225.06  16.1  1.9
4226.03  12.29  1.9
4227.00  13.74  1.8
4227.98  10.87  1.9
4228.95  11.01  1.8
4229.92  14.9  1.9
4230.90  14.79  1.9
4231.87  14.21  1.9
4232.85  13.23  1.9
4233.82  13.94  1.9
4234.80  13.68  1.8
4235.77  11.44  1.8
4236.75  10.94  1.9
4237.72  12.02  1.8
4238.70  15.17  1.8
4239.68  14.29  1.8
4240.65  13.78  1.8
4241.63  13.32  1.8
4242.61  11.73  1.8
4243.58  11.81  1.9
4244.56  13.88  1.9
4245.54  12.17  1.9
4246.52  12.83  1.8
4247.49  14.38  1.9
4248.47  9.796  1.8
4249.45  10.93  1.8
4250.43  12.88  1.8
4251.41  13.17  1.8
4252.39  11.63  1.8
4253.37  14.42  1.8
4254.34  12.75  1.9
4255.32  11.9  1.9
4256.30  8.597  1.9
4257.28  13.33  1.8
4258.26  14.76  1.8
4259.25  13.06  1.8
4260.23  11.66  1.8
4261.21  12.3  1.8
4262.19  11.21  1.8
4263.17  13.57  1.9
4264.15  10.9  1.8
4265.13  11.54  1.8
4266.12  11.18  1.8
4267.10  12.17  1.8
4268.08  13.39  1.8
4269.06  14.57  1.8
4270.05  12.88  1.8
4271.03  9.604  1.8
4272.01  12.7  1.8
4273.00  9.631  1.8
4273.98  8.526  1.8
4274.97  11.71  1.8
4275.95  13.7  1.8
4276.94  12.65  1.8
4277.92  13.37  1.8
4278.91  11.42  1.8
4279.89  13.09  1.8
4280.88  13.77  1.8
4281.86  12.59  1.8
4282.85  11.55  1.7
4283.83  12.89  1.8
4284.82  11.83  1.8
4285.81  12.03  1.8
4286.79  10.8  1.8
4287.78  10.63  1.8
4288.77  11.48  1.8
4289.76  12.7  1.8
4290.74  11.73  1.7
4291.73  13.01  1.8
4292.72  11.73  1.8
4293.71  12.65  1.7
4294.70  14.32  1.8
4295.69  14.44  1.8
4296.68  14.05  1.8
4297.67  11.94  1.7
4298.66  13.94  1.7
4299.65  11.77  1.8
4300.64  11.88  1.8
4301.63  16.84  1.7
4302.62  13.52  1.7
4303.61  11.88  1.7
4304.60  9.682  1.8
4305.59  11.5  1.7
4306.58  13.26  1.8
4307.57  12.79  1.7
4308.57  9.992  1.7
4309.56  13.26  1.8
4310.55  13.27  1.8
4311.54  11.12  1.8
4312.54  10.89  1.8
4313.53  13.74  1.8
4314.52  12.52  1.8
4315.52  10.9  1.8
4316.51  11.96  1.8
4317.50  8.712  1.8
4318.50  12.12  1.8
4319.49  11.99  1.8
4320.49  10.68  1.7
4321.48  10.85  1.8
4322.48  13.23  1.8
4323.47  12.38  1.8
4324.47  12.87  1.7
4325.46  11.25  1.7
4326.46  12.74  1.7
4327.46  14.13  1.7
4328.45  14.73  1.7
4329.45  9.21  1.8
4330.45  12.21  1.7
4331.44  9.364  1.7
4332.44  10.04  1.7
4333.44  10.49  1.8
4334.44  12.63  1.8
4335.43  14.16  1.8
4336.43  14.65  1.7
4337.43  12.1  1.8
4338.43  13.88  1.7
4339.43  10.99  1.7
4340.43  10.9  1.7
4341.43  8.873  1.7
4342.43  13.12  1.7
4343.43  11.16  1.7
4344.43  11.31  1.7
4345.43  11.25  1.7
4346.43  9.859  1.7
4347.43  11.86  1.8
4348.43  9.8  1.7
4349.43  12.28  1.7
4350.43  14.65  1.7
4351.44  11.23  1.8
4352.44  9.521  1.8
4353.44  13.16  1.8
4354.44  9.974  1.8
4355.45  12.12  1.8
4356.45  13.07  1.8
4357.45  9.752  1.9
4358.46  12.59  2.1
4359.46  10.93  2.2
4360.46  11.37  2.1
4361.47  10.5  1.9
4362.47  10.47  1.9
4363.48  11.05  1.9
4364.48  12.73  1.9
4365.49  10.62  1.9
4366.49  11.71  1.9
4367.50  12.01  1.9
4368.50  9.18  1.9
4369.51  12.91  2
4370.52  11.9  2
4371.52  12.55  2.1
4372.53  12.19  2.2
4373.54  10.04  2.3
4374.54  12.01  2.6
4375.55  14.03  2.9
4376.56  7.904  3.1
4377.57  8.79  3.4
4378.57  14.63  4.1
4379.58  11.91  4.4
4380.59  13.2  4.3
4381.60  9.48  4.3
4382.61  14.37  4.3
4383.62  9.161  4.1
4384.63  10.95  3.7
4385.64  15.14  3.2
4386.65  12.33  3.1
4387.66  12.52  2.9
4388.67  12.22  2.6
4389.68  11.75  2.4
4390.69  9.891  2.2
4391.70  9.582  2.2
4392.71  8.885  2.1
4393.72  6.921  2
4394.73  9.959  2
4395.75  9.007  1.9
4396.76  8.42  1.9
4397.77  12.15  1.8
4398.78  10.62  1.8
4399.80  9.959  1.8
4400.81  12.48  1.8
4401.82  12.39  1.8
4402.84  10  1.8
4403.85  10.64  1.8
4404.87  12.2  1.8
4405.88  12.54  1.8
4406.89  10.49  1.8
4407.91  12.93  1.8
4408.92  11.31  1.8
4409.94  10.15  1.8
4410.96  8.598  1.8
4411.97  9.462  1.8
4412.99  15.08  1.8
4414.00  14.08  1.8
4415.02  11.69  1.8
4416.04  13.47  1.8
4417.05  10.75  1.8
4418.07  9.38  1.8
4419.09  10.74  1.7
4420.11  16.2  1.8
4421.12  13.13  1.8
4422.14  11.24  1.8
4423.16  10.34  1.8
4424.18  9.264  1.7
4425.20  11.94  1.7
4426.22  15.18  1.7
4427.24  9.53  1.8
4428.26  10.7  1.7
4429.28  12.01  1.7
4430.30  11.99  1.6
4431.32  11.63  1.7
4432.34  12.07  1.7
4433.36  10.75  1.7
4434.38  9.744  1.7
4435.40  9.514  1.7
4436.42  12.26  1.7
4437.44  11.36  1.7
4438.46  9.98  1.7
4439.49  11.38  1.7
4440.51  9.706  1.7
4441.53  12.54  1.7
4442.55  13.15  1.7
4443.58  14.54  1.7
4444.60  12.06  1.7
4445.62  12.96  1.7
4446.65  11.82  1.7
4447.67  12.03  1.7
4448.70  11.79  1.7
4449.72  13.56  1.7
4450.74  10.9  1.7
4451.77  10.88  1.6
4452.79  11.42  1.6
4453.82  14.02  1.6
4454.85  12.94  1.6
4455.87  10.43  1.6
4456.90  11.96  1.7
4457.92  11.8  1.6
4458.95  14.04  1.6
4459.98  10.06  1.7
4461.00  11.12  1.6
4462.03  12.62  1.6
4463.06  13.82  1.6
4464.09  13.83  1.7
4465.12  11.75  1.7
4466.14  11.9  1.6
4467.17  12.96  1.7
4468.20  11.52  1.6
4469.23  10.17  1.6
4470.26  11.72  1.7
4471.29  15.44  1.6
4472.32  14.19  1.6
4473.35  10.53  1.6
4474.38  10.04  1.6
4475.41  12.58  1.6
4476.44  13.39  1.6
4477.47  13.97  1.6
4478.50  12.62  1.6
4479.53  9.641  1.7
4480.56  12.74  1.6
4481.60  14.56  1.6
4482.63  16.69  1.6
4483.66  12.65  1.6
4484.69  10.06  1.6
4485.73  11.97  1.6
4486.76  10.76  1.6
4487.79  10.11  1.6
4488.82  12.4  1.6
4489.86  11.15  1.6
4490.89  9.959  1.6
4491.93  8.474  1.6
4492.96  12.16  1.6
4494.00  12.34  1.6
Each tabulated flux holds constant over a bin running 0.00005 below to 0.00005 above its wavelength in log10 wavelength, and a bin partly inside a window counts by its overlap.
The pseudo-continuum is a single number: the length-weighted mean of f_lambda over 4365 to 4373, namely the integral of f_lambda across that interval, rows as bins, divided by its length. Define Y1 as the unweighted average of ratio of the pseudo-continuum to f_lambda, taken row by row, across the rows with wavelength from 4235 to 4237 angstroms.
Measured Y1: 1.04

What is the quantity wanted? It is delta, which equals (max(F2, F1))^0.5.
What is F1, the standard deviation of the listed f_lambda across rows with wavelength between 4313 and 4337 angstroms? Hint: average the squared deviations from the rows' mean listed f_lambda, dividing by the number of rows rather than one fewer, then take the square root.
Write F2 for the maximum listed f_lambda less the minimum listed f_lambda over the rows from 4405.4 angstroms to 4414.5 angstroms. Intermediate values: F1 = 1.67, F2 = 6.5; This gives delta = 2.55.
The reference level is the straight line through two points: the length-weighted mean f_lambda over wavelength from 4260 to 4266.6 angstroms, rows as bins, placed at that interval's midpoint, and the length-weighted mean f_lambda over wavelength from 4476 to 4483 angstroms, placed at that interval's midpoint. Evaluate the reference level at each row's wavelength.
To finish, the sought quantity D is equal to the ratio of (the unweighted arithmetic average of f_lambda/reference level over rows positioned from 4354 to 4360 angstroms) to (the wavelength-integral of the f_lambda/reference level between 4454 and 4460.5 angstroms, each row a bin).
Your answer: 0.155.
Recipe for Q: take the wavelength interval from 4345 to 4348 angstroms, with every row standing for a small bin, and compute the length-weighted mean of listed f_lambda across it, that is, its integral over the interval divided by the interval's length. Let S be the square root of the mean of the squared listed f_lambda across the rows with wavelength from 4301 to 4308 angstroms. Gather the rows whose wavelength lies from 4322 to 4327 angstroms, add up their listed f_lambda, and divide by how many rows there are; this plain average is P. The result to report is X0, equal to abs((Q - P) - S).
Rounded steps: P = 12.5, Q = 11.0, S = 12.9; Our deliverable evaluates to 14.5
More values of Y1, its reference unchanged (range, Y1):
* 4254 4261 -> 0.97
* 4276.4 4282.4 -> 0.91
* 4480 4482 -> 0.86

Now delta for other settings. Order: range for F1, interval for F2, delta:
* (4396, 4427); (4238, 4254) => 2.32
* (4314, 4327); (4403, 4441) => 2.76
